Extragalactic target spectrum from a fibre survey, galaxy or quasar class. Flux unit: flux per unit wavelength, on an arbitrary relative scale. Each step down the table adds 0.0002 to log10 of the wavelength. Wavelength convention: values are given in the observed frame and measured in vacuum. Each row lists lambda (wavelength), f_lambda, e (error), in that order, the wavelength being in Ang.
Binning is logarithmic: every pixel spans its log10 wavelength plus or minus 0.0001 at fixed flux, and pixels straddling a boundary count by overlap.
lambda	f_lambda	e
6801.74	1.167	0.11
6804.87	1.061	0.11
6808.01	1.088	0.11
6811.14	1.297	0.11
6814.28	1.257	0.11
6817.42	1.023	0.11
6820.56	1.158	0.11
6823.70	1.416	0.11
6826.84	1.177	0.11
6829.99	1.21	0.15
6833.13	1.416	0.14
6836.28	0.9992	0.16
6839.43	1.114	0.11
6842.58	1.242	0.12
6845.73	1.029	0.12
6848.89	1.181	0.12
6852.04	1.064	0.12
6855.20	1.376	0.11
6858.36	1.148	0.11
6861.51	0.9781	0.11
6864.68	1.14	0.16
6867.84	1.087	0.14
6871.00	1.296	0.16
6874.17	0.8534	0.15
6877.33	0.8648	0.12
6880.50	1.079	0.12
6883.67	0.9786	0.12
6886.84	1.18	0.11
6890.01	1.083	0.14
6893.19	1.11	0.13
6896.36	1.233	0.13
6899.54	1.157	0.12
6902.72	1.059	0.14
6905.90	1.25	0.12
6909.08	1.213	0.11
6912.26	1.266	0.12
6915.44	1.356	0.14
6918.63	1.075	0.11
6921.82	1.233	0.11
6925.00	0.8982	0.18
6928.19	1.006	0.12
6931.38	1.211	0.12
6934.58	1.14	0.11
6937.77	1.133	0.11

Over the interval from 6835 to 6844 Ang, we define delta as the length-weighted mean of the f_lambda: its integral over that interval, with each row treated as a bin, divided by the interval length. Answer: 1.12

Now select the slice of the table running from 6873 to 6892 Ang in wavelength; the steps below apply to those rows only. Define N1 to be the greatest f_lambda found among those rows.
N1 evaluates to 1.18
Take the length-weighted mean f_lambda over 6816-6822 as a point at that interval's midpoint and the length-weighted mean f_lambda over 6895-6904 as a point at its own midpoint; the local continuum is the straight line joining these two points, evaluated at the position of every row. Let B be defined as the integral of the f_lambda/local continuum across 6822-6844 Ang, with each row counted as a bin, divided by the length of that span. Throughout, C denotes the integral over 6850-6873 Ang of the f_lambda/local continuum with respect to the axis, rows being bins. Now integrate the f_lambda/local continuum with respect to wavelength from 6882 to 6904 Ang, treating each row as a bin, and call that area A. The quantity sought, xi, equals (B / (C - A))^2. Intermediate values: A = 21.4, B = 1.11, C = 23.6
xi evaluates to 0.26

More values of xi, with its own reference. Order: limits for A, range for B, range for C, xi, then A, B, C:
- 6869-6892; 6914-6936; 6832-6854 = 0.40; 21.2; 0.97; 22.8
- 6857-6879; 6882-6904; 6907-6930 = 0.19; 20.5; 0.97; 22.8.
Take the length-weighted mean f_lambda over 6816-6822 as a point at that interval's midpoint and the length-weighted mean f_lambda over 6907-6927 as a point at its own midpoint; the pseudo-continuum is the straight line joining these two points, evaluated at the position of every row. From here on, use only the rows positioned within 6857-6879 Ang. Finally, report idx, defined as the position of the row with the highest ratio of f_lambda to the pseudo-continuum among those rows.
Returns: 6871.00 Ang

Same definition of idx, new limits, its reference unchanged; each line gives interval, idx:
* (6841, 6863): 6855.20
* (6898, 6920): 6915.44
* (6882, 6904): 6896.36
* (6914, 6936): 6915.44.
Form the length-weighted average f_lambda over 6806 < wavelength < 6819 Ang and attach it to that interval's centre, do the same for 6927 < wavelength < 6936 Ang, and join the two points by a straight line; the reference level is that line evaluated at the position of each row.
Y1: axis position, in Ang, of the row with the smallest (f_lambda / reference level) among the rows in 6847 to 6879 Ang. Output 6874.17 Ang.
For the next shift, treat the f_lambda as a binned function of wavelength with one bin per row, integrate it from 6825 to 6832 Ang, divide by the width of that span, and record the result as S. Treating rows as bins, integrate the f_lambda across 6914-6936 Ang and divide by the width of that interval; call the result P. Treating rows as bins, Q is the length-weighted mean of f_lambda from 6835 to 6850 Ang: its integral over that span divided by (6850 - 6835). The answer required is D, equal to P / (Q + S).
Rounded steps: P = 1.13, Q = 1.11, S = 1.22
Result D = 0.485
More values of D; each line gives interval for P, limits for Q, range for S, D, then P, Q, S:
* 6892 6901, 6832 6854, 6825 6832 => 0.495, 1.17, 1.15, 1.22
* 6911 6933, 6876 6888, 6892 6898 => 0.522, 1.15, 1.02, 1.18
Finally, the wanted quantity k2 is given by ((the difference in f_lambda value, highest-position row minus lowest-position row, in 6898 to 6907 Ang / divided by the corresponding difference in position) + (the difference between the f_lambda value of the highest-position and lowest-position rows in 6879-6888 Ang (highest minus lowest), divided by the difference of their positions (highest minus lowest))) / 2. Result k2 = 0.015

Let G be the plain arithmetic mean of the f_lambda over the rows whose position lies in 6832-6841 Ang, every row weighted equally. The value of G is 1.18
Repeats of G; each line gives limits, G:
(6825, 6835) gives 1.27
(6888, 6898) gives 1.14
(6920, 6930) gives 1.05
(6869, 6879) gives 1.00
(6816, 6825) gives 1.20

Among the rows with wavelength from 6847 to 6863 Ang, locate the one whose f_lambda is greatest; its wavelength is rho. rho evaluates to 6855.20 Ang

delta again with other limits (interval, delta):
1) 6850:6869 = 1.13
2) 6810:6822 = 1.18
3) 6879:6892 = 1.08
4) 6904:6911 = 1.23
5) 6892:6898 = 1.18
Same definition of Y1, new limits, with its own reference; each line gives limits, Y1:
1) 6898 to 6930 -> 6925.00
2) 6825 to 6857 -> 6836.28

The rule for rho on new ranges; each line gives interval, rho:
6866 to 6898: 6871.00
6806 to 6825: 6823.70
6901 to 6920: 6915.44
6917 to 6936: 6921.82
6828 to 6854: 6833.13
